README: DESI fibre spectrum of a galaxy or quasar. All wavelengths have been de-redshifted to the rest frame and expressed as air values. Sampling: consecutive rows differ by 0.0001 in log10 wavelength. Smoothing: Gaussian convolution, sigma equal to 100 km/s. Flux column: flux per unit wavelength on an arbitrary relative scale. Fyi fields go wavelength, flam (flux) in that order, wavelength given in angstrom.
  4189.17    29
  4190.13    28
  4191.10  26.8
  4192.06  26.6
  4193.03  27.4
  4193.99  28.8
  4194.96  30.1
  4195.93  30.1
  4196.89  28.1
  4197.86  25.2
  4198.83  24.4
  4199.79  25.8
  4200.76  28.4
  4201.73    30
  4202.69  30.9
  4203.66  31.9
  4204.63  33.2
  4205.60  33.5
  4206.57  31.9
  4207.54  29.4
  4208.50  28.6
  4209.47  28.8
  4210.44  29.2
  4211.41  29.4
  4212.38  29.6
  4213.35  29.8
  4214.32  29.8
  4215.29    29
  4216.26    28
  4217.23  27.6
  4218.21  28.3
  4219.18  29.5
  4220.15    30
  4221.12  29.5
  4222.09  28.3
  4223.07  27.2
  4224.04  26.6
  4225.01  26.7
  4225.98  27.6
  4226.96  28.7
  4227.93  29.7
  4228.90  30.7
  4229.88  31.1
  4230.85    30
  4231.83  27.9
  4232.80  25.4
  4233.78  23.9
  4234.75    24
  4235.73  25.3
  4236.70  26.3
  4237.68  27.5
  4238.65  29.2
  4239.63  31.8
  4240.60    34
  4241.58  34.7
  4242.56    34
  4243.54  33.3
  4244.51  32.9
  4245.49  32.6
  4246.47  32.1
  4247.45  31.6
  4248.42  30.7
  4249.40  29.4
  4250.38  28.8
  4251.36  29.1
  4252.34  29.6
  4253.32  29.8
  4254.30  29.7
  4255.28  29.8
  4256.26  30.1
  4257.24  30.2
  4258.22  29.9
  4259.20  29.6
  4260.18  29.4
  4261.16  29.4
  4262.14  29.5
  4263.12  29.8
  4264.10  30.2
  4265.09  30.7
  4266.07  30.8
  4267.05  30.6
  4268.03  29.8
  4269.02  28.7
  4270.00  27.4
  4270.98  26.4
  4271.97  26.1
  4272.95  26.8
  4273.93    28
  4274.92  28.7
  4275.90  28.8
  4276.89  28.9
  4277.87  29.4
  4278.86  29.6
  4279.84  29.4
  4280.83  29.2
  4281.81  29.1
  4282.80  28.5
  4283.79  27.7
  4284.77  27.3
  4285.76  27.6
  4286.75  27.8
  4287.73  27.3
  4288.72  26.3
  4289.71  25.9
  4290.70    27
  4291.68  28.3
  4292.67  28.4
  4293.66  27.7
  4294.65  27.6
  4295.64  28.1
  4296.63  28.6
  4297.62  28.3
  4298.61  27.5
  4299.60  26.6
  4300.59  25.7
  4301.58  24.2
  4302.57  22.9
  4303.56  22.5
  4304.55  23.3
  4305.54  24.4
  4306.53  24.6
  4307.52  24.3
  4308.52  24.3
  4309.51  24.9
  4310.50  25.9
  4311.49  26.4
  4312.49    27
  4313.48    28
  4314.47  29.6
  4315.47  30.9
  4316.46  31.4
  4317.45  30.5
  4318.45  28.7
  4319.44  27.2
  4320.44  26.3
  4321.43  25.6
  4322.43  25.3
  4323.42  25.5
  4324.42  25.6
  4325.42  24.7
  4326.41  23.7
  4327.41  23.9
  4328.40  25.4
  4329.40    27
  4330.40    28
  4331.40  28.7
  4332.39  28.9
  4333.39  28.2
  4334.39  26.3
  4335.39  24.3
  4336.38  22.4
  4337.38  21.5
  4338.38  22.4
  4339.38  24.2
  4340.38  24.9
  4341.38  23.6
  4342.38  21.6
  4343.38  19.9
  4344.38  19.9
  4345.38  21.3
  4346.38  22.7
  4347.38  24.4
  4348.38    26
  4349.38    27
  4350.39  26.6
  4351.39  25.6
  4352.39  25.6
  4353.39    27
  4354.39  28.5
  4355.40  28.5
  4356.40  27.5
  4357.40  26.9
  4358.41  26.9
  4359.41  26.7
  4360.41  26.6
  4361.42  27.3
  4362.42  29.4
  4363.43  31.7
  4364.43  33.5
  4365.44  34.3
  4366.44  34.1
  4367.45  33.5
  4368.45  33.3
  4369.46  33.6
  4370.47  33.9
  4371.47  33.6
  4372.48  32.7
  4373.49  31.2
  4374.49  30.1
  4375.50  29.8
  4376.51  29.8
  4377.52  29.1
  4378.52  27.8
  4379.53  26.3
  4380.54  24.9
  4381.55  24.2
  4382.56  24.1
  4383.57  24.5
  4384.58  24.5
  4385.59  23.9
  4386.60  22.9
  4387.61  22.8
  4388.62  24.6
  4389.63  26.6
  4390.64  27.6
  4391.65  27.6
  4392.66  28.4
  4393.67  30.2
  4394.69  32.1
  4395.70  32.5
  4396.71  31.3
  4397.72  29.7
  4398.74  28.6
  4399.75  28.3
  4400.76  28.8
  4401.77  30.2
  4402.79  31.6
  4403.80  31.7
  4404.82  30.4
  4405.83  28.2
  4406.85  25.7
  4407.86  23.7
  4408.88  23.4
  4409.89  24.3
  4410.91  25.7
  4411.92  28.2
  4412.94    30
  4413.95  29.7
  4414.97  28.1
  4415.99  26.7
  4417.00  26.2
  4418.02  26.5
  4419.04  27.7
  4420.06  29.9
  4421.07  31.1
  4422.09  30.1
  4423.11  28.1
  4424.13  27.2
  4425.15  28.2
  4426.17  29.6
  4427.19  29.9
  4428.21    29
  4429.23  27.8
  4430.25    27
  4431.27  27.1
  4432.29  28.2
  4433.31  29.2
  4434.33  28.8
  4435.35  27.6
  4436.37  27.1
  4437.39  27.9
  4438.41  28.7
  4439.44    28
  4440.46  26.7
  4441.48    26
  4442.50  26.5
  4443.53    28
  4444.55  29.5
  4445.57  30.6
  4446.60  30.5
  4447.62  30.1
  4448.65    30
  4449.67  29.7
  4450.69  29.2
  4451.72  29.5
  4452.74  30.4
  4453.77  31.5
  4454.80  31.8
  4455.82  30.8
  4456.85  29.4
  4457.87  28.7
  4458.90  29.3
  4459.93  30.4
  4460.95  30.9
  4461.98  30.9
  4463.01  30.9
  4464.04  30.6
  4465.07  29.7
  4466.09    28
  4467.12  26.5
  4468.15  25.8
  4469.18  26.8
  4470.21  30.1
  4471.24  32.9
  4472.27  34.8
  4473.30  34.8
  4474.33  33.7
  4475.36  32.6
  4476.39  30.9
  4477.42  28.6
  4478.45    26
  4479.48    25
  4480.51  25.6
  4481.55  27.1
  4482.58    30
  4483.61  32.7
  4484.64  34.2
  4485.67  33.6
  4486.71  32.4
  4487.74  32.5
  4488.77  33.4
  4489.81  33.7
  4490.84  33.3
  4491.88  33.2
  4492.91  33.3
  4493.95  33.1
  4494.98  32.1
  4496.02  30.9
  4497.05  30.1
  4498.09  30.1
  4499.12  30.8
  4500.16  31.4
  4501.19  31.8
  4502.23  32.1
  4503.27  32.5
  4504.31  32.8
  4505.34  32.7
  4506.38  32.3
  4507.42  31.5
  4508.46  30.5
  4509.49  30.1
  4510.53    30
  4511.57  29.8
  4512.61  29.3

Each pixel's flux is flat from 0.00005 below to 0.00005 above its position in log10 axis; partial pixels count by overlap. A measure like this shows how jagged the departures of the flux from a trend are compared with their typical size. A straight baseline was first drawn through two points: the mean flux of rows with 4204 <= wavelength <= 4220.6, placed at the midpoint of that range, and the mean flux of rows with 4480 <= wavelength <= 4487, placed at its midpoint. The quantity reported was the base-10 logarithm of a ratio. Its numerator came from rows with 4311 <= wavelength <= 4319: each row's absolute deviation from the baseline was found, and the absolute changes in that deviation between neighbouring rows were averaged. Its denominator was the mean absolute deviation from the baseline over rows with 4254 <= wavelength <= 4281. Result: -0.1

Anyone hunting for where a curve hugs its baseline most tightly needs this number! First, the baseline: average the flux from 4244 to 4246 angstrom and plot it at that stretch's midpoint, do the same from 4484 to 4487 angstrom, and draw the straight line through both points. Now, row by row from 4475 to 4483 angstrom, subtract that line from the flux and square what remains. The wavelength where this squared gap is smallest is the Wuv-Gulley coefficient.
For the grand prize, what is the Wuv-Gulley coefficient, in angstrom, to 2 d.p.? 4475.36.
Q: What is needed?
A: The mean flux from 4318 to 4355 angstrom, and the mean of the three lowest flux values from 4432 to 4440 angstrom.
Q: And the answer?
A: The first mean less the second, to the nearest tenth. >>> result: -2.4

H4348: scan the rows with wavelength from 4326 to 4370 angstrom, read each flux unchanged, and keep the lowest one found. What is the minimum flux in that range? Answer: 19.9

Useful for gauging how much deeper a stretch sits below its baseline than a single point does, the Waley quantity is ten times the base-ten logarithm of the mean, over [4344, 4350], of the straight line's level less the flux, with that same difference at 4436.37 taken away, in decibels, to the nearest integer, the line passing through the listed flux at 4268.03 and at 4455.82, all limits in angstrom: 5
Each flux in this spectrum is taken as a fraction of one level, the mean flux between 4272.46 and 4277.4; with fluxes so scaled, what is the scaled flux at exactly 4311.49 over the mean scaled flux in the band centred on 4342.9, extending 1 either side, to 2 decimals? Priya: 1.27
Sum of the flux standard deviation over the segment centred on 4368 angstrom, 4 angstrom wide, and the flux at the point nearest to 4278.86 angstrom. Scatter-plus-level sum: 29.9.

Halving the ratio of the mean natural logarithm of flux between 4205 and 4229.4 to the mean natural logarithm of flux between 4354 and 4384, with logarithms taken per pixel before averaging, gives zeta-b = 0.499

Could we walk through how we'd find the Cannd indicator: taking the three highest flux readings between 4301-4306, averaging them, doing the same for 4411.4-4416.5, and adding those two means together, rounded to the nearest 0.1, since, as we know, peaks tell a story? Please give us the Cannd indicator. 53.3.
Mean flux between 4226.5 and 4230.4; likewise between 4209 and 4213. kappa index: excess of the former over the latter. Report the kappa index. 1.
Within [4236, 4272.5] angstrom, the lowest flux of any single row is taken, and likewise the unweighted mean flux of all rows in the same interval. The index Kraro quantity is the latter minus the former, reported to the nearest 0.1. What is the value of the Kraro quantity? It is 4.0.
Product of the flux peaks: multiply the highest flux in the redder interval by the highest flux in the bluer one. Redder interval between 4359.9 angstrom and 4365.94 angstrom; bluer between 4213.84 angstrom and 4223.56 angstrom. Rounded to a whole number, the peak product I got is 1029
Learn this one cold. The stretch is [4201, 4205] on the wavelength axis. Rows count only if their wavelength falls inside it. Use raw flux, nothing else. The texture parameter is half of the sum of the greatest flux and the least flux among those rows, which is 32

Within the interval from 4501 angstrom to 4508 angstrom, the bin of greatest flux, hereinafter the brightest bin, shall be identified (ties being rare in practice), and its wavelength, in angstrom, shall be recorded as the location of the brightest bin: 4504.31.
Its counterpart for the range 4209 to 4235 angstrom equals 4229.88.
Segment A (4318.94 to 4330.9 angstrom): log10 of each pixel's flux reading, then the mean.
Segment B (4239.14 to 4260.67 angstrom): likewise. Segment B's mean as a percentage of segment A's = 106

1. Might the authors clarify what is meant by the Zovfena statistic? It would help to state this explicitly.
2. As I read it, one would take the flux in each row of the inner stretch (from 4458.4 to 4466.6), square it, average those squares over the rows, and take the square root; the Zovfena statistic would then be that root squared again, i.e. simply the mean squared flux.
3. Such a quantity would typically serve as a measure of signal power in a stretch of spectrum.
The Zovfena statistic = 906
